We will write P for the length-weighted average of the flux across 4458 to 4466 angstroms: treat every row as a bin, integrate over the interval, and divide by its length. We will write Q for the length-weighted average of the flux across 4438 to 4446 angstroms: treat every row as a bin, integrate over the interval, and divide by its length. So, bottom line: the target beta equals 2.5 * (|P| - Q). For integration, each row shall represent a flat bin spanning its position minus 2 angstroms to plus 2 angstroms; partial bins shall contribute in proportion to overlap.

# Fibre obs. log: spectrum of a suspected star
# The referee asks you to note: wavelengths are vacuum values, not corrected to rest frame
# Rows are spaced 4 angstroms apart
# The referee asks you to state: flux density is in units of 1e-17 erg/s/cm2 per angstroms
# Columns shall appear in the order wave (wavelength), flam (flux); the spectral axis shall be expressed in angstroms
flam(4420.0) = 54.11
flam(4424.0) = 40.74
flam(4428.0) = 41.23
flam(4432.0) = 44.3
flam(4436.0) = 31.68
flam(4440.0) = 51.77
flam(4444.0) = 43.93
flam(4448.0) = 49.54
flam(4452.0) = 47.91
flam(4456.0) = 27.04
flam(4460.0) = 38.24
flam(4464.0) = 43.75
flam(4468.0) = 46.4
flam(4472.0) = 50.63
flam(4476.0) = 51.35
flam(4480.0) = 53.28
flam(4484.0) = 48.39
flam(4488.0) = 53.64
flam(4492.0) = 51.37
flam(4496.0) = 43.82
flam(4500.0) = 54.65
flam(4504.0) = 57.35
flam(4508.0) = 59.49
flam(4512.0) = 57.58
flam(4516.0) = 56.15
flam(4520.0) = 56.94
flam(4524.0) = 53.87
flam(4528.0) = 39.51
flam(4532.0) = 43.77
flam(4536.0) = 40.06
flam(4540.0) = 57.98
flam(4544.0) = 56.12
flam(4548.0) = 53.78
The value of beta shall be -17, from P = 41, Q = 48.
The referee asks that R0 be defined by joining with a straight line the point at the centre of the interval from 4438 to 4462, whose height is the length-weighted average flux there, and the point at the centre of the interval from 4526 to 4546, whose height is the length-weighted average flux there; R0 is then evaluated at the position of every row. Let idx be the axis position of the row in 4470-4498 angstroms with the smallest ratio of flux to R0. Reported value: 4496.0 angstroms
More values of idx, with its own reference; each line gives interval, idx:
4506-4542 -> 4528.0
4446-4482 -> 4456.0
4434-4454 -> 4436.0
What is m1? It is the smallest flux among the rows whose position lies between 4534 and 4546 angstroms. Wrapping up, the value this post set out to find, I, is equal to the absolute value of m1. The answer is 40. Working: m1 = 40.06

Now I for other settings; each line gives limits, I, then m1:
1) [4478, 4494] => 48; 48.39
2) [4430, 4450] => 32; 31.68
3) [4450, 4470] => 27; 27.04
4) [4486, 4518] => 44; 43.82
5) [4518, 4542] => 40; 39.51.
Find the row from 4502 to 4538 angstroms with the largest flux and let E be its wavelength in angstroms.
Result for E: 4508.0 angstroms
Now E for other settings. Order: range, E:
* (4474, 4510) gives 4508.0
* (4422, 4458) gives 4440.0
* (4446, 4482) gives 4480.0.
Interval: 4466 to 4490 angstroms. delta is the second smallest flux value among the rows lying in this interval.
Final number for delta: 48.39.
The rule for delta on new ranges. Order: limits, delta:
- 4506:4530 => 53.87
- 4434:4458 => 31.68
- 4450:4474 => 38.24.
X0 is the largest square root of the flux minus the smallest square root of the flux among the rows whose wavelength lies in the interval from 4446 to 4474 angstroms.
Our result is 1.92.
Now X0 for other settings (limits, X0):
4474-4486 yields 0.34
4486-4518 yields 1.09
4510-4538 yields 1.30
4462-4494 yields 0.71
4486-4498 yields 0.70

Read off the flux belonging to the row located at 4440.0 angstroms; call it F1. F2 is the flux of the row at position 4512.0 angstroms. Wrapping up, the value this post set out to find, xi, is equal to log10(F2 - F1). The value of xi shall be 0.76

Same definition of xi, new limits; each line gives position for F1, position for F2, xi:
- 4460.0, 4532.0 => 0.74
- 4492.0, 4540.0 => 0.82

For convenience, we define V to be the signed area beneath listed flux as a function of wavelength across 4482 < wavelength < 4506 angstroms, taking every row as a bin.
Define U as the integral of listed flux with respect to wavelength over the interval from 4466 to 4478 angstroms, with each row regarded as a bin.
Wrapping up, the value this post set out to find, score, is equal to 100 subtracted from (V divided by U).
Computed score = -97.9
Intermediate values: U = 594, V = 1237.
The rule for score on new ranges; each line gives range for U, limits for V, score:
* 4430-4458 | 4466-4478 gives -99.5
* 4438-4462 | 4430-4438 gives -99.7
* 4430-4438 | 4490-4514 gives -95.7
